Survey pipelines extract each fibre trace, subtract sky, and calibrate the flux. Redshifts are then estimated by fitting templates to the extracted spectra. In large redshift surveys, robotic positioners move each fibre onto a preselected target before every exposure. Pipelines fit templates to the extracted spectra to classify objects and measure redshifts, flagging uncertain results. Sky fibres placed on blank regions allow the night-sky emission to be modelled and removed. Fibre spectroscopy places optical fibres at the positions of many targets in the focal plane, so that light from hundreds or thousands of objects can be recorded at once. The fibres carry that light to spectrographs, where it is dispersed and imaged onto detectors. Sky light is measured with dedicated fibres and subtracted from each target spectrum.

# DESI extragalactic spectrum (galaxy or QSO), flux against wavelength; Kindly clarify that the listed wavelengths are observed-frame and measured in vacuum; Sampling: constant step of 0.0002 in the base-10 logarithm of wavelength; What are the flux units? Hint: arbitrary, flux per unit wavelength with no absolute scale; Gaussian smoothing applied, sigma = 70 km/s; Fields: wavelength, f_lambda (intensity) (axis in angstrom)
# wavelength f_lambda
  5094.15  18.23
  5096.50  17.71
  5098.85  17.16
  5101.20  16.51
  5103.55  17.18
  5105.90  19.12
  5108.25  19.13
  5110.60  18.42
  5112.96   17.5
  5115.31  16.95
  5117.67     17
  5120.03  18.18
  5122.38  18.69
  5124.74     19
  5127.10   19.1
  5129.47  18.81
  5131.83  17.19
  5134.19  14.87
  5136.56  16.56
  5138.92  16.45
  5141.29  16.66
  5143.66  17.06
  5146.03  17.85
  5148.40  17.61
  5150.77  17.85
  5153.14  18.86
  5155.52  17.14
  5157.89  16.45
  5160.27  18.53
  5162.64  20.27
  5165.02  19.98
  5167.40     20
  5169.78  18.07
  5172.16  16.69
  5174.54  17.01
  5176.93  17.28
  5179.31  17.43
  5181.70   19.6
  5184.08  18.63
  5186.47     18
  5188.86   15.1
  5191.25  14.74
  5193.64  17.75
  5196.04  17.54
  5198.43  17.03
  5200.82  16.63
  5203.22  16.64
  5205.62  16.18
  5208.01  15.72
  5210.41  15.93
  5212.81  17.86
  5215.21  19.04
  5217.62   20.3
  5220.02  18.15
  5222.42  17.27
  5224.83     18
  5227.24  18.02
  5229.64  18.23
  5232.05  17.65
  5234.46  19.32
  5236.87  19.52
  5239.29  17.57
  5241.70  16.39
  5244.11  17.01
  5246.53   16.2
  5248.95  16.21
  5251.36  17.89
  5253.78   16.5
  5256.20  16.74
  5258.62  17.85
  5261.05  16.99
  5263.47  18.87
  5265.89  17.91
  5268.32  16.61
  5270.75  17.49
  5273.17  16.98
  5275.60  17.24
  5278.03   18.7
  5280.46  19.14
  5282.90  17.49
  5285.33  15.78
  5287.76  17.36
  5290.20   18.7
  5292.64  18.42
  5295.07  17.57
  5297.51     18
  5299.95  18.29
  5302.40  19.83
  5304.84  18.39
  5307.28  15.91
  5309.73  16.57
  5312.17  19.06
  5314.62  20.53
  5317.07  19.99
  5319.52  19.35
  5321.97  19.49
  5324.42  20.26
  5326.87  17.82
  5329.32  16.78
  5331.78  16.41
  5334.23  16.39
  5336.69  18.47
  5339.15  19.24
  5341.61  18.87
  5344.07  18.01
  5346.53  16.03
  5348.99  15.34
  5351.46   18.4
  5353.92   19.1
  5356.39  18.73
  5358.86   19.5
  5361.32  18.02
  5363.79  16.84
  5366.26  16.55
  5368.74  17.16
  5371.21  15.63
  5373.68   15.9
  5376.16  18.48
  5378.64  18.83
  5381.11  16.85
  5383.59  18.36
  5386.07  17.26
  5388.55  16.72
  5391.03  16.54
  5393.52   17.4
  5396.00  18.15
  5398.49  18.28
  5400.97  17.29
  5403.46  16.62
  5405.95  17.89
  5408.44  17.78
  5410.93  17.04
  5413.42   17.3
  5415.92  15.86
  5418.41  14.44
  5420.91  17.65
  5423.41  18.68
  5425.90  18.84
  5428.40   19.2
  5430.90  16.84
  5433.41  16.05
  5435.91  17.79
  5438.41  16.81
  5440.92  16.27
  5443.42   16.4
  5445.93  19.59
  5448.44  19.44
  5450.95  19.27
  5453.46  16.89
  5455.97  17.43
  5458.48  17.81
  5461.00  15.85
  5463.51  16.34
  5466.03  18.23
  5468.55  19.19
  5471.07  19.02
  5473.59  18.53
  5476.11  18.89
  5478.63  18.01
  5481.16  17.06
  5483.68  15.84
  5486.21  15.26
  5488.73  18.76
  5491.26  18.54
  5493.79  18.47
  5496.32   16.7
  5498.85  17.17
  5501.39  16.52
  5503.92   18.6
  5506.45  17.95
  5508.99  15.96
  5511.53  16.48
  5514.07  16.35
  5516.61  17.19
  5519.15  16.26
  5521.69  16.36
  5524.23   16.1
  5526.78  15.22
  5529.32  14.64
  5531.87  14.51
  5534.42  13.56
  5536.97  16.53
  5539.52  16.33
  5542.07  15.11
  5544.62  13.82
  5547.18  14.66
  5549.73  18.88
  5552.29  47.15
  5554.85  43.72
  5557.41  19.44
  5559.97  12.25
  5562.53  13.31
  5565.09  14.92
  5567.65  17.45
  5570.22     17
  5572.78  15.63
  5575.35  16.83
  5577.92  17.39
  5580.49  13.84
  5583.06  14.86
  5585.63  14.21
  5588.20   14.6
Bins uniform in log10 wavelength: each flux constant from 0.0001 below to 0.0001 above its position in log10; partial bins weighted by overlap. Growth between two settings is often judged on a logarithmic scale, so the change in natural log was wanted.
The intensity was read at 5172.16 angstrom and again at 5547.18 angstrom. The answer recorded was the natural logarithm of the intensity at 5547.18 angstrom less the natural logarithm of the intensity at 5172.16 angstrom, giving -0.13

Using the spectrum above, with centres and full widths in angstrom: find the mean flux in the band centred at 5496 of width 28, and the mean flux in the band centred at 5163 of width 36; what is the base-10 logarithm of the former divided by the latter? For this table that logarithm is -0.020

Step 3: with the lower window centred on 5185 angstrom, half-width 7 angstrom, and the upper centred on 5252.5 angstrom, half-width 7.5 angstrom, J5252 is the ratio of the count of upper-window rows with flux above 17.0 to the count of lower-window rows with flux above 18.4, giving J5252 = 1.00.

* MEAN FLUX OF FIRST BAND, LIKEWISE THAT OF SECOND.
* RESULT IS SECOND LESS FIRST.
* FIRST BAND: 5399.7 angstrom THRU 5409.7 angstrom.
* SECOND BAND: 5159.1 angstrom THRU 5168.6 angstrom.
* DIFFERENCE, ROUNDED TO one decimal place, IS 2.3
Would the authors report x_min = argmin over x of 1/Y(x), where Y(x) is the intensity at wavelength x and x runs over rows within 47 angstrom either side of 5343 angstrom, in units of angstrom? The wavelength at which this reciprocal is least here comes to 5314.62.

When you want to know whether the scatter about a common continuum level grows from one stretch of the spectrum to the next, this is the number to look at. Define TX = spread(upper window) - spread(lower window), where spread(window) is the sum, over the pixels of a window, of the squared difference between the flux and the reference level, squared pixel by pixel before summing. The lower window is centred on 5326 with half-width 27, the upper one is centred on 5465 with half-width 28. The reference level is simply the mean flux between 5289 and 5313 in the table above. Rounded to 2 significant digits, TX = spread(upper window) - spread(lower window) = -10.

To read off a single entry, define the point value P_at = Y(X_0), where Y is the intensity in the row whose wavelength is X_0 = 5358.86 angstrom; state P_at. 19.5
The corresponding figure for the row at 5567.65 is 17.45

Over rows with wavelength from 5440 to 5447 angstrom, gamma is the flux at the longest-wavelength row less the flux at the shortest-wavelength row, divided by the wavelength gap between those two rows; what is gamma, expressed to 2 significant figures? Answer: 0.66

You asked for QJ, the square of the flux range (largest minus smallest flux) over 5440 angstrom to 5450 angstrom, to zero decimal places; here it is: 11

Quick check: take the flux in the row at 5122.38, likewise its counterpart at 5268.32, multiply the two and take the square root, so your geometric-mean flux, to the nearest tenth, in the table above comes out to 17.6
